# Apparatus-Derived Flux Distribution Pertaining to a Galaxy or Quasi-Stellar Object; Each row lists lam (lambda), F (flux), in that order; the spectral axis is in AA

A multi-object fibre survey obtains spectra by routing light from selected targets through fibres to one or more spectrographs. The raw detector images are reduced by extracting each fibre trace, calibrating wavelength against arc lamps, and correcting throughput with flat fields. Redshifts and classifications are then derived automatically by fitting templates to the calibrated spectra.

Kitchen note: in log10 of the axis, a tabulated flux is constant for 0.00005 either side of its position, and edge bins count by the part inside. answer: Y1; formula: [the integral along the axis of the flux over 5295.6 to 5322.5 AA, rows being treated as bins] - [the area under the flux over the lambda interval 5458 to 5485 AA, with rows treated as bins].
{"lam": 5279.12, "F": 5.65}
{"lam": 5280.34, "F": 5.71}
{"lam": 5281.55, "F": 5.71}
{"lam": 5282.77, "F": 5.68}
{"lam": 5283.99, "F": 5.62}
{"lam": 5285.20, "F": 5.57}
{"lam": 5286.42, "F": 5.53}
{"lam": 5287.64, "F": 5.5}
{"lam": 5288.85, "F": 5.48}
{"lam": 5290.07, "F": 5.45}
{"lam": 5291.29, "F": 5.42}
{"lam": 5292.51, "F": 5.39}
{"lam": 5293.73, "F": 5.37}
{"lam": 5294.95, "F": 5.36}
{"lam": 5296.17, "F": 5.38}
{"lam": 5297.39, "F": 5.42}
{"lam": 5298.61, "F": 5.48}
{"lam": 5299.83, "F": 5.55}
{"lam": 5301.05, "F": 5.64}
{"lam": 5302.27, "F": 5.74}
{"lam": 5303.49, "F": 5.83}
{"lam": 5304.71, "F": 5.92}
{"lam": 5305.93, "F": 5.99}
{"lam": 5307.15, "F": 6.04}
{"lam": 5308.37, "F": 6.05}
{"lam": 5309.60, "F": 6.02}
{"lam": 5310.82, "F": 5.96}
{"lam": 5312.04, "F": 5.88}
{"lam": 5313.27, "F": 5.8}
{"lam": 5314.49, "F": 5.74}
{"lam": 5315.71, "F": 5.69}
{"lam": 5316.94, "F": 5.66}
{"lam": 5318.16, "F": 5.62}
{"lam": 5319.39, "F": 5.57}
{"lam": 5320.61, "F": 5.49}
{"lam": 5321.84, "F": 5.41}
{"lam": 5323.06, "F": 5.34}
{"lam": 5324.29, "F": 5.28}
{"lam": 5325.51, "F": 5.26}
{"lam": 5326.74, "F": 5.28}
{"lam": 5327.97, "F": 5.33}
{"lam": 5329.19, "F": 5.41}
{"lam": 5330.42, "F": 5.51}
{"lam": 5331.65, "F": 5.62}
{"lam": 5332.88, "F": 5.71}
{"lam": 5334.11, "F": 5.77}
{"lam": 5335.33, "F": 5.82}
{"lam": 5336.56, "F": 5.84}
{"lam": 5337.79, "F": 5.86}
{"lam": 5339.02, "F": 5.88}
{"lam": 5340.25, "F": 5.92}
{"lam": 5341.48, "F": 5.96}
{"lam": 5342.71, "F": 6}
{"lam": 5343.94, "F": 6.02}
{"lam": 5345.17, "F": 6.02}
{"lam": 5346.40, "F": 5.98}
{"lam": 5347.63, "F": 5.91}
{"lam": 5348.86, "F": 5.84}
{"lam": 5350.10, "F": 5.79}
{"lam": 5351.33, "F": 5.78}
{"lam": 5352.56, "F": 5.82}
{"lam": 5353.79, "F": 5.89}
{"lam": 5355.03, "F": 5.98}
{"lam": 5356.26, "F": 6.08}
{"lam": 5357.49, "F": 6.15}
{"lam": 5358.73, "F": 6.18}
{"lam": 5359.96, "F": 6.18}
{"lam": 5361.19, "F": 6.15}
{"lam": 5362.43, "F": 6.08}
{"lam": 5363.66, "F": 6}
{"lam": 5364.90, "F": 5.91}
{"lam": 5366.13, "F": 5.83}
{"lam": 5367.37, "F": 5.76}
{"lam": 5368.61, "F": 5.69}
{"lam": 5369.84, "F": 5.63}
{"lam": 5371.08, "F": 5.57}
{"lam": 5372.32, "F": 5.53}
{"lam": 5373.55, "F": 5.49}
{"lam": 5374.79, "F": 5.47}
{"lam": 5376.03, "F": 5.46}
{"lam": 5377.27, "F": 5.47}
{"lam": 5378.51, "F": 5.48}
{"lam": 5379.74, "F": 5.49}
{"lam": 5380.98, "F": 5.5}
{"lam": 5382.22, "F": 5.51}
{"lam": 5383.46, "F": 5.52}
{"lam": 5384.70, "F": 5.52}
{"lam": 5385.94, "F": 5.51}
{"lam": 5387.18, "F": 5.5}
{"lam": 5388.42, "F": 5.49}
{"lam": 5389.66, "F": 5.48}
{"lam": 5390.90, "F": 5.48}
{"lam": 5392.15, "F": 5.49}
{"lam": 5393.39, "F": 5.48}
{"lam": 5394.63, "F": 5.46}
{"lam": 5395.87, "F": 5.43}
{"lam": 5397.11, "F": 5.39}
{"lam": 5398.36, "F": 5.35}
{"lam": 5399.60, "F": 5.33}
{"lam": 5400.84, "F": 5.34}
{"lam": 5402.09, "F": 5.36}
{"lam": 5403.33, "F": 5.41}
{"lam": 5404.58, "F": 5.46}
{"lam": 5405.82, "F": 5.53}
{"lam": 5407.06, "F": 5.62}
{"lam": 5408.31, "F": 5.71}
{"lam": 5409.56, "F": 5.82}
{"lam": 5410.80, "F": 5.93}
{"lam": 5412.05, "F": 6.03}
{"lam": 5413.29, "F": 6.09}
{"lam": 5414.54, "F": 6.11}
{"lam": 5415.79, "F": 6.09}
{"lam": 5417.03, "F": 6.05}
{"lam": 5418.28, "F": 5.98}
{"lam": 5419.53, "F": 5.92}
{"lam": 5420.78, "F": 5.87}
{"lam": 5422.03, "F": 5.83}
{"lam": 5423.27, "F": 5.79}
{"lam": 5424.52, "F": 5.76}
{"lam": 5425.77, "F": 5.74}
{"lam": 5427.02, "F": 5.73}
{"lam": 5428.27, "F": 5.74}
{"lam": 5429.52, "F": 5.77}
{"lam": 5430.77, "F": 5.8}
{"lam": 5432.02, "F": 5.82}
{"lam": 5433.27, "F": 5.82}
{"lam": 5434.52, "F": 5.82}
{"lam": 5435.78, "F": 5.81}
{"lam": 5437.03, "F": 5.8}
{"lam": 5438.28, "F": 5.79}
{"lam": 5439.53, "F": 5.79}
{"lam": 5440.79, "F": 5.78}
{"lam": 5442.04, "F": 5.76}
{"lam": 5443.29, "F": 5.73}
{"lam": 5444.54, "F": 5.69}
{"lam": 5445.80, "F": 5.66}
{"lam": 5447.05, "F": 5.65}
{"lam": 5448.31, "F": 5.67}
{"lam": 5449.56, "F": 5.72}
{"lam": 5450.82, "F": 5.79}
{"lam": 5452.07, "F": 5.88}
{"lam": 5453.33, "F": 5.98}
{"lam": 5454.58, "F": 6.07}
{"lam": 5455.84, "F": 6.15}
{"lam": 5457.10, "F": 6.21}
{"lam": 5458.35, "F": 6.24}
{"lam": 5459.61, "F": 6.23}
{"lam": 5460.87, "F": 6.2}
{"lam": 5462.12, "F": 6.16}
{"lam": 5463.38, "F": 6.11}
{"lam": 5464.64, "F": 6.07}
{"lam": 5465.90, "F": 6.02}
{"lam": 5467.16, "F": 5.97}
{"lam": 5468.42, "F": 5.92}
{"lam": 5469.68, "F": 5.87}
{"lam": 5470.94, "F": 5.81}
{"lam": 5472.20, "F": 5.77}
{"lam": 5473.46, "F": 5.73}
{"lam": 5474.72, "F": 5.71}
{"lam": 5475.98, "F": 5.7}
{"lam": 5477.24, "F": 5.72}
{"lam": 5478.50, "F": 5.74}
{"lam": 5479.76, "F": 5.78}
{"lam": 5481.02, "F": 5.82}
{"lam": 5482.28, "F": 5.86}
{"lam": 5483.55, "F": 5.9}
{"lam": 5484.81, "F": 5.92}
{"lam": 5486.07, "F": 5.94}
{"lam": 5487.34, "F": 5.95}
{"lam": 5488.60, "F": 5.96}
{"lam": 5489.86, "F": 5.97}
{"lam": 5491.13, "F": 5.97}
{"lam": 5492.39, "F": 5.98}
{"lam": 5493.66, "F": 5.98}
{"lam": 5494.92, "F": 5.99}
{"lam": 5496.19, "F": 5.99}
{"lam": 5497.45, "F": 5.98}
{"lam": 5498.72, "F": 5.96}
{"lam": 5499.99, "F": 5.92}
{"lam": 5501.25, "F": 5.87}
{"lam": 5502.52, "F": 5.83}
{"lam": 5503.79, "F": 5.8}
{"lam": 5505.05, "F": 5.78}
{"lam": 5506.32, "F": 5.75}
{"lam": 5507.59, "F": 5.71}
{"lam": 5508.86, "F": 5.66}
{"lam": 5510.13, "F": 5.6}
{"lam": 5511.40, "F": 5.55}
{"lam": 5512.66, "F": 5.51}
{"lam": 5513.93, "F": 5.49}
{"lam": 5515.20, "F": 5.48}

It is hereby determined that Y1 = -5.8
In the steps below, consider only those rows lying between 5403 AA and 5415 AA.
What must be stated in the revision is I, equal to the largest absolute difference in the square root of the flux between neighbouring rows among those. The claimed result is 0.0229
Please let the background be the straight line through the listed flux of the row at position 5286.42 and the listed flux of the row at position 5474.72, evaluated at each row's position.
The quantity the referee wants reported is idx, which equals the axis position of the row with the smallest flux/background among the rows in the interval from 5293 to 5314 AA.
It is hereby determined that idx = 5294.95 AA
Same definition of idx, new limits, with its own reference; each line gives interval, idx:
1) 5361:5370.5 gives 5369.84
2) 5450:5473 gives 5472.20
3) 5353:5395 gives 5394.63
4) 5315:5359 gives 5325.51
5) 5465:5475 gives 5474.72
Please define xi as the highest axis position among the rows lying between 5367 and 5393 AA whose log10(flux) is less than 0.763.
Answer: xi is 5392.15 AA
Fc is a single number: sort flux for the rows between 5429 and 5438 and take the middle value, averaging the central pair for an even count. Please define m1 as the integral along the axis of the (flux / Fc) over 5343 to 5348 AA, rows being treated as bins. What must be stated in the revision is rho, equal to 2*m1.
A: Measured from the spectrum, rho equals 10.3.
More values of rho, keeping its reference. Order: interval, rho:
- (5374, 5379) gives 9.4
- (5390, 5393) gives 5.7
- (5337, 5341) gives 8.1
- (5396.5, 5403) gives 12.0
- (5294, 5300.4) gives 12.0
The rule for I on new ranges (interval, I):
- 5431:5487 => 0.0205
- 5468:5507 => 0.0124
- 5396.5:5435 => 0.0229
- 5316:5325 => 0.0171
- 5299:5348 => 0.0233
